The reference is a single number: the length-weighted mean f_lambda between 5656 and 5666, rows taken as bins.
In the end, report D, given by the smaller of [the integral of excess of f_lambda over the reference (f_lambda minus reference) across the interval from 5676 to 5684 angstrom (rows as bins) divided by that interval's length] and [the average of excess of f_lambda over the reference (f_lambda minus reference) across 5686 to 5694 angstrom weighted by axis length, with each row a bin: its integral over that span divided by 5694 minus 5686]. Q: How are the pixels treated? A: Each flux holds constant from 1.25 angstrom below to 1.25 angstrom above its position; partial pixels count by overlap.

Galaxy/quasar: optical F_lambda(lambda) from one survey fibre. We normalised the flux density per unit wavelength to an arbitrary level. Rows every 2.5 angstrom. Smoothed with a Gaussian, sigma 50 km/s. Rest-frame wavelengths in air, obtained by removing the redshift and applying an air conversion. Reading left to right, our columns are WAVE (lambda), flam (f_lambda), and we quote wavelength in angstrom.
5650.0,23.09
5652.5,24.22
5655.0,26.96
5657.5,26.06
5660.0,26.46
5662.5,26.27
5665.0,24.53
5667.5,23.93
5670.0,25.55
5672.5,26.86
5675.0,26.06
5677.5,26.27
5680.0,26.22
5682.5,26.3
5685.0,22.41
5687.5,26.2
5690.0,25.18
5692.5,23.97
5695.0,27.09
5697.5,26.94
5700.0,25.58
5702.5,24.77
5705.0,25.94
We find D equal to -0.8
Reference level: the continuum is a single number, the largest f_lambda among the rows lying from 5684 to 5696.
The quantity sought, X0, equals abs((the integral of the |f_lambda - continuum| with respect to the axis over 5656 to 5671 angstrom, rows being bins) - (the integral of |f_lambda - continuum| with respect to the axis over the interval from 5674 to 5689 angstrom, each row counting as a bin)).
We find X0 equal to 1.1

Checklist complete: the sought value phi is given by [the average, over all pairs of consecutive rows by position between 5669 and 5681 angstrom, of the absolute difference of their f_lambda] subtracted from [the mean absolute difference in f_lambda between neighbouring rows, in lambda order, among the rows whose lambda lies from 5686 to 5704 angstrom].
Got 0.69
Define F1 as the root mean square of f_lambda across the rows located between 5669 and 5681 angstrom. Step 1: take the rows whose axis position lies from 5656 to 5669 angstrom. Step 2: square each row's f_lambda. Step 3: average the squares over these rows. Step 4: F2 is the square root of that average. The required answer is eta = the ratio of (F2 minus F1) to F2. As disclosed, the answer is -0.03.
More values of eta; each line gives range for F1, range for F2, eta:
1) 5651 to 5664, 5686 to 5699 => 0.00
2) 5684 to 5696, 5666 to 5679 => 0.03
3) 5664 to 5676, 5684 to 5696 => -0.02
